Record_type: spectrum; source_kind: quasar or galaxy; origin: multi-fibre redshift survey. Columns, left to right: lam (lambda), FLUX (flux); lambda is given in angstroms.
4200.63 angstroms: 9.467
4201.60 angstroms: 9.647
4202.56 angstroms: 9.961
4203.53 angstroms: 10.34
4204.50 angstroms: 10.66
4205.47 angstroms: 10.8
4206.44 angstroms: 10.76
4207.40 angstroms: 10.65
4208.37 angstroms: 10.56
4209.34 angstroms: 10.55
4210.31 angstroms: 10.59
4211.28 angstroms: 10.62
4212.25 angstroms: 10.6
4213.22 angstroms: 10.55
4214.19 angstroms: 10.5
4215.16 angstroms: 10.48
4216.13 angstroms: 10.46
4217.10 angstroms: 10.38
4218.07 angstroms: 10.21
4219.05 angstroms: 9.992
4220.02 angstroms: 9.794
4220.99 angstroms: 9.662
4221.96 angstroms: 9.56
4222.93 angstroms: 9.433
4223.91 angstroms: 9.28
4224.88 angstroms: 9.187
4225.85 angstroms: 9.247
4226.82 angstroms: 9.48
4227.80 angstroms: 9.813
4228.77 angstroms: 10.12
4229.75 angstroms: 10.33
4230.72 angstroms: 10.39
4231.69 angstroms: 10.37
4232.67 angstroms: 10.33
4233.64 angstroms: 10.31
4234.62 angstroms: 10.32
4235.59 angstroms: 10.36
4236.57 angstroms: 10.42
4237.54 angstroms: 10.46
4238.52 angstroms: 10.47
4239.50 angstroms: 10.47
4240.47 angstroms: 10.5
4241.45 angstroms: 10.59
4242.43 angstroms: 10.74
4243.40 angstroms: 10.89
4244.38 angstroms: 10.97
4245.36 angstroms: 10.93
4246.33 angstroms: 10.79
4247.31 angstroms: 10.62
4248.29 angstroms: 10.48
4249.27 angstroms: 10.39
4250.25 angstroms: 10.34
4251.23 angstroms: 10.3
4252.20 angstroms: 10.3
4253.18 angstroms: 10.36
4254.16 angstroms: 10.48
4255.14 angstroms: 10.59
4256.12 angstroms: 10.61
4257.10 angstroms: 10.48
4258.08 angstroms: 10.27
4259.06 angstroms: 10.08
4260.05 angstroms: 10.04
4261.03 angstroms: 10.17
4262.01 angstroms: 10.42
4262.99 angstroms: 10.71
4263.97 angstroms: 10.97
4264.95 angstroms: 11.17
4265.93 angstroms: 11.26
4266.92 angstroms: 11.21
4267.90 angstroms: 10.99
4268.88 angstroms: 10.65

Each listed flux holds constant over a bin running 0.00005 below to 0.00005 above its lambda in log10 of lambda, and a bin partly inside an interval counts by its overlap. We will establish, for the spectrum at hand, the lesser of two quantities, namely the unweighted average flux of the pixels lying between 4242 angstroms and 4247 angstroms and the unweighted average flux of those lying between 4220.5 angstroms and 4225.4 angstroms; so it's 9.4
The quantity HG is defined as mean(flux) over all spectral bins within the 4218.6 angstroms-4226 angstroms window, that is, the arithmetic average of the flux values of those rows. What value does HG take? 9.5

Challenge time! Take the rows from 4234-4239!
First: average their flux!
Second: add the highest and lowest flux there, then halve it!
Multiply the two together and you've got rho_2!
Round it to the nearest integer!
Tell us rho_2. 108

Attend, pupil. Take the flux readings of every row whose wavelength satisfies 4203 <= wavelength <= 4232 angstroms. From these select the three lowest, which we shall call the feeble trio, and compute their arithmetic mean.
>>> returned 9.2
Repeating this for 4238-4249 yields 10.5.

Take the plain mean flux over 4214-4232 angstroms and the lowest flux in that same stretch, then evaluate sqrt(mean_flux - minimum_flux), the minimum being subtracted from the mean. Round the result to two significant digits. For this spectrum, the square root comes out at 0.86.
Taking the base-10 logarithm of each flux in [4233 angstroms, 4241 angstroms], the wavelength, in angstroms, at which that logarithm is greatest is 4240.47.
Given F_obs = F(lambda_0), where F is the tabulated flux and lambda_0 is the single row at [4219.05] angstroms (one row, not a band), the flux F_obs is 9.992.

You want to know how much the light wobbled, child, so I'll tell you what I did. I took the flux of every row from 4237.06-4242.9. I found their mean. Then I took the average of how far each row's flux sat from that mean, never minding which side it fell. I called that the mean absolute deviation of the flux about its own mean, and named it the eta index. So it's 0.08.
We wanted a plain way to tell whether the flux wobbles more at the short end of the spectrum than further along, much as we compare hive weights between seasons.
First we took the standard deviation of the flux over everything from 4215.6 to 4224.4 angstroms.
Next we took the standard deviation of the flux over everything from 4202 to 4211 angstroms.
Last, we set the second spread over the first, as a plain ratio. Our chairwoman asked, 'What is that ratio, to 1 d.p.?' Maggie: 0.6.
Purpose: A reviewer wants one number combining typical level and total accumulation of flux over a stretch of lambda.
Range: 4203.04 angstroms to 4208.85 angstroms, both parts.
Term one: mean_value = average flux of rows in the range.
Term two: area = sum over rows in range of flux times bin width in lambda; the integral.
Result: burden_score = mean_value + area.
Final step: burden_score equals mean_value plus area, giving 72.4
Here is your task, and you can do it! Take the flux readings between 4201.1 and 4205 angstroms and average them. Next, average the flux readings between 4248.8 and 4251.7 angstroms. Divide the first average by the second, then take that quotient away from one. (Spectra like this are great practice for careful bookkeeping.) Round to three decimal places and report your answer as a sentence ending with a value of 0.018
